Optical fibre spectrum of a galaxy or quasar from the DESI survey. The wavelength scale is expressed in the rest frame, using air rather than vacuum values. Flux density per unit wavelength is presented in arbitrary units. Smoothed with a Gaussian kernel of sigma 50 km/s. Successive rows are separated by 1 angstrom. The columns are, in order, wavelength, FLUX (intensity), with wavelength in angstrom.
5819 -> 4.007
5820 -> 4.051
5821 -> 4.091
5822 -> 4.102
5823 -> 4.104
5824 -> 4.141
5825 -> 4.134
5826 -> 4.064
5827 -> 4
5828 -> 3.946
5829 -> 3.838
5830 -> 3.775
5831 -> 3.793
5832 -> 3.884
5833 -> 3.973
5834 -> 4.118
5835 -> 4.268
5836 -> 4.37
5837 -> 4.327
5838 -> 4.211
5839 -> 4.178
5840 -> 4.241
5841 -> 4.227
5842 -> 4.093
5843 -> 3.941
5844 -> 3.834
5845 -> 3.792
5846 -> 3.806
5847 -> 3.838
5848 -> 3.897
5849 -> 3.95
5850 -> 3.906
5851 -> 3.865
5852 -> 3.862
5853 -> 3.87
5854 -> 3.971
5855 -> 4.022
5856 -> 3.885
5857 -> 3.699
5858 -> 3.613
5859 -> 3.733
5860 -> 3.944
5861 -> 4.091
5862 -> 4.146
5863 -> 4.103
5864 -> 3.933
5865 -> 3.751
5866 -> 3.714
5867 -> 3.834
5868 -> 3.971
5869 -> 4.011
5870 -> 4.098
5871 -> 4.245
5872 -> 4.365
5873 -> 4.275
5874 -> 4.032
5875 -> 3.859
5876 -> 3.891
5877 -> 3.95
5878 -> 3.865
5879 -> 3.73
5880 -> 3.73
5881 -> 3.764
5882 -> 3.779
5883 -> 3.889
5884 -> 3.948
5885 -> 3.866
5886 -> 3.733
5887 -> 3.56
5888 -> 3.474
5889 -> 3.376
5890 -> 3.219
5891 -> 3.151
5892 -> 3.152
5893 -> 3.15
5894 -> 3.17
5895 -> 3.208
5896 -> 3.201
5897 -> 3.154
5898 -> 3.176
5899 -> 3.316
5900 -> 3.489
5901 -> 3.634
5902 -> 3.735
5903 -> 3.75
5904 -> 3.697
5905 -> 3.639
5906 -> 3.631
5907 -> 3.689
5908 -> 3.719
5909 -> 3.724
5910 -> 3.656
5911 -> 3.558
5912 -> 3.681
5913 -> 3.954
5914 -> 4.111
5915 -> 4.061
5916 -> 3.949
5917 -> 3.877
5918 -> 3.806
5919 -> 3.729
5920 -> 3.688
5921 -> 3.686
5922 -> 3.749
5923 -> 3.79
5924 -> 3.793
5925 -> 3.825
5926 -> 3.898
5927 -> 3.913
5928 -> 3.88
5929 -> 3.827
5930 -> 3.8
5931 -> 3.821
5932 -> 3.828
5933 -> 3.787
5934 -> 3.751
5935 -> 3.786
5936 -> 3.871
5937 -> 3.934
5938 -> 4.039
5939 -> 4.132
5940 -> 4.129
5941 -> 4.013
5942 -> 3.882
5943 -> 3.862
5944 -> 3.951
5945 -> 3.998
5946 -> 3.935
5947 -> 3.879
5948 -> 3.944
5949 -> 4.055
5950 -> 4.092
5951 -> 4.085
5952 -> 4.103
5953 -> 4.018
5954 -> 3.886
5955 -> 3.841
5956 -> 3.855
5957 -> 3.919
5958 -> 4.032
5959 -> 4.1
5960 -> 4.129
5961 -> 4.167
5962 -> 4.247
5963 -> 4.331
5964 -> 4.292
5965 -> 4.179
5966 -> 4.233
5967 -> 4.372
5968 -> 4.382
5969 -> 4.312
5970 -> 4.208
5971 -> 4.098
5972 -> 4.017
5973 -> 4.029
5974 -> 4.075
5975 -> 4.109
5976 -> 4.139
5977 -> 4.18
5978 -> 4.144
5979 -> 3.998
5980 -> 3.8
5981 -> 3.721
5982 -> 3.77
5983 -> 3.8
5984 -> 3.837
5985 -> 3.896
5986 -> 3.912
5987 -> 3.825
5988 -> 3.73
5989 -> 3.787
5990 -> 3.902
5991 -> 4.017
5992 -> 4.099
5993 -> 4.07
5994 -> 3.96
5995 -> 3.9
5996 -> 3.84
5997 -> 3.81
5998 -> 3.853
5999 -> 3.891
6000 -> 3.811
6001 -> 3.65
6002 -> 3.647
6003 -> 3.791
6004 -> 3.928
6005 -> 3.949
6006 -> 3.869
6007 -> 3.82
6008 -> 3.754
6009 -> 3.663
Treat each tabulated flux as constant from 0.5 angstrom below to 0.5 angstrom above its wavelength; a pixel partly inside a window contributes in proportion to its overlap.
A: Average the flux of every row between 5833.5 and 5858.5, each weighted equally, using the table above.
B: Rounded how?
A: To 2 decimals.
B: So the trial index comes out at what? 3.99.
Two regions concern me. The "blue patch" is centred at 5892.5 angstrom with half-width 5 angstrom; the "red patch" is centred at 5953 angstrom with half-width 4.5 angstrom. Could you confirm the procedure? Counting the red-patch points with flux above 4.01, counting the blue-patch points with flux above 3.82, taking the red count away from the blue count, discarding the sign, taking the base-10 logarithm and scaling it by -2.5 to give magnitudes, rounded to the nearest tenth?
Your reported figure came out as -1.7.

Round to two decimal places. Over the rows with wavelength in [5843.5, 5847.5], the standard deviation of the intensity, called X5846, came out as 0.02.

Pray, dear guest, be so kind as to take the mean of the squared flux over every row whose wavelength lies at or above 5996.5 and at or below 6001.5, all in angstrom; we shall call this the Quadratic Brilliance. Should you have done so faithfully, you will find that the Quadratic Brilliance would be 14.5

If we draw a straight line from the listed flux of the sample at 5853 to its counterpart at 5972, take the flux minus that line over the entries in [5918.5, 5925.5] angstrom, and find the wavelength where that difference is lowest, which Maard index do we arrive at 5921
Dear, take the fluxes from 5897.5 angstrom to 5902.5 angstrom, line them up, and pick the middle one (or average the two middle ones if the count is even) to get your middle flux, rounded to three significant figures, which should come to 3.49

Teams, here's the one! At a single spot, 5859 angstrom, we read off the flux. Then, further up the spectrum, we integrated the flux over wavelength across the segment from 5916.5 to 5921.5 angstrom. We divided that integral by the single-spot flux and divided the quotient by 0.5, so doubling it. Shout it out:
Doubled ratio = 10.1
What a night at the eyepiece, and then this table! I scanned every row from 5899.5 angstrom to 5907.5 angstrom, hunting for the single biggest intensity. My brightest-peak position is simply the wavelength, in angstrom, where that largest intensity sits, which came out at 5903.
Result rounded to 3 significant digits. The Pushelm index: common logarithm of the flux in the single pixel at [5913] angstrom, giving 0.597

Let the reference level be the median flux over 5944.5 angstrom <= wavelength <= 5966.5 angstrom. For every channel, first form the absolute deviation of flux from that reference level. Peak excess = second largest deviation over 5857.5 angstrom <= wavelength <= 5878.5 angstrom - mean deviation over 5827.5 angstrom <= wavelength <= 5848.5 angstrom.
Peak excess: 0.17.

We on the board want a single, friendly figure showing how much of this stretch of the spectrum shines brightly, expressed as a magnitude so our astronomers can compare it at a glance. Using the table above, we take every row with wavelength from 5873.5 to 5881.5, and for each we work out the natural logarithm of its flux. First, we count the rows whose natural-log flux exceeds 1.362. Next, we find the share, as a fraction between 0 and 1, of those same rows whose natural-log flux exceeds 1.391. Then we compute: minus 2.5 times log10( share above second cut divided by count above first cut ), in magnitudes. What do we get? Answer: 3.0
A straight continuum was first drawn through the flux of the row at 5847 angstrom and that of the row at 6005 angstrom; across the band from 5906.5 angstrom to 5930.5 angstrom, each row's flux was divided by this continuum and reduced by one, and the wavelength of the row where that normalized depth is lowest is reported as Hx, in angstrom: 5911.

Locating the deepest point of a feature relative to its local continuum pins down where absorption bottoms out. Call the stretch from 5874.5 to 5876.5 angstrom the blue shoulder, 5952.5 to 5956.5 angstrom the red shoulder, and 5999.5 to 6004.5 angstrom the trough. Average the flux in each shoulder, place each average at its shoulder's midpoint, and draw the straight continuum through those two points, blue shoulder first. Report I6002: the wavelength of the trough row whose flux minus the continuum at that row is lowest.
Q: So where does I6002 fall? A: 6002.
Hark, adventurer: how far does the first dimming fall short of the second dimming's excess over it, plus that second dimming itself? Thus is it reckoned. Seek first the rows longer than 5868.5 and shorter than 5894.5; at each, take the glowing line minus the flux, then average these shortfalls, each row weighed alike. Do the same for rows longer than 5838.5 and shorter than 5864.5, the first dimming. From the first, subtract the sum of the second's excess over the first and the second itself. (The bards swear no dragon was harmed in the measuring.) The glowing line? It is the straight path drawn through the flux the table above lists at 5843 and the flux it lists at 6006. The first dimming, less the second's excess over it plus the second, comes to -0.4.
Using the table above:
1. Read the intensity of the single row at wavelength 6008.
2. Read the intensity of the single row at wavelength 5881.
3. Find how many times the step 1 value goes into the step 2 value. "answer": 1.00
